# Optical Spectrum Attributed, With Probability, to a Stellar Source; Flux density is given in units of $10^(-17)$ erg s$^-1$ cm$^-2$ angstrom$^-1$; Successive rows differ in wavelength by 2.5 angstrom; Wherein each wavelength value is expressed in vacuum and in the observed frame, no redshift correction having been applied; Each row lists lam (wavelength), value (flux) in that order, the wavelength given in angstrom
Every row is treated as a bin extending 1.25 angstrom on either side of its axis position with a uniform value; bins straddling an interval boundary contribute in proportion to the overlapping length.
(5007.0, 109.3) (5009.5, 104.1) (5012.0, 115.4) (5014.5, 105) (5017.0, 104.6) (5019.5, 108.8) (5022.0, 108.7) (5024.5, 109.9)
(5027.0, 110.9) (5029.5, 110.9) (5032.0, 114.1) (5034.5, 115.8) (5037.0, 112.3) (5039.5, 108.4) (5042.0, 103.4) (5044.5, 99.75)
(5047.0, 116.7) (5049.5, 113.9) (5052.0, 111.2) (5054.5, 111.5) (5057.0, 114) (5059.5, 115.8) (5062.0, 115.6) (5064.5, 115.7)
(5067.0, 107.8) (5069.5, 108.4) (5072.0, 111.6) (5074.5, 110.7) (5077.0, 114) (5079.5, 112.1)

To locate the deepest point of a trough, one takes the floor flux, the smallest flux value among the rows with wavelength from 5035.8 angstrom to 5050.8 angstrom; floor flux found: 99.75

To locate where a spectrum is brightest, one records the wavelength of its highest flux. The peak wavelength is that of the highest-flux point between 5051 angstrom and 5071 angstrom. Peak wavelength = 5059.5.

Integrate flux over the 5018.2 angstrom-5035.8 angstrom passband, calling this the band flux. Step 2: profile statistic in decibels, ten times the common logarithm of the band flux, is 32.9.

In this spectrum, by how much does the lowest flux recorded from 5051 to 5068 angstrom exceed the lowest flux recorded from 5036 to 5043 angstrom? 4.4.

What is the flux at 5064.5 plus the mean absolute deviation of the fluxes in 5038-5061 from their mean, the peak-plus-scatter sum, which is 120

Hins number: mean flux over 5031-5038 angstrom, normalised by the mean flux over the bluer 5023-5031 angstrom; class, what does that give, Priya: 1.03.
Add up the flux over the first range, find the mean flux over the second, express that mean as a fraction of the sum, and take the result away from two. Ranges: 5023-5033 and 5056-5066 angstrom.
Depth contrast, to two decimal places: 1.74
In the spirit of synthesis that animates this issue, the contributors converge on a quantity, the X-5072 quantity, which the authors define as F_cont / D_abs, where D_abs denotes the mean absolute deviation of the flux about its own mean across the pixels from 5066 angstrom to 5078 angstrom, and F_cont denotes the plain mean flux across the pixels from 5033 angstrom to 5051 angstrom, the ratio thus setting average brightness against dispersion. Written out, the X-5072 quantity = 57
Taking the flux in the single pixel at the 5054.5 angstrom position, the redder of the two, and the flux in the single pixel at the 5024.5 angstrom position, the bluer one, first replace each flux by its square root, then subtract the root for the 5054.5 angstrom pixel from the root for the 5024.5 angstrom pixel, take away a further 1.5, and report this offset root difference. -1.58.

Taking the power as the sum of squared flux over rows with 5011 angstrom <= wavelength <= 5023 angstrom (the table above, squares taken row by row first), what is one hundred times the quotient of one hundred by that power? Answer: 0.170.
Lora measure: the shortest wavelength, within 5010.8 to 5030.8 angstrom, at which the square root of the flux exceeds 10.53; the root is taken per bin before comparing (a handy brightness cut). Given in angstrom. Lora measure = 5012.0 angstrom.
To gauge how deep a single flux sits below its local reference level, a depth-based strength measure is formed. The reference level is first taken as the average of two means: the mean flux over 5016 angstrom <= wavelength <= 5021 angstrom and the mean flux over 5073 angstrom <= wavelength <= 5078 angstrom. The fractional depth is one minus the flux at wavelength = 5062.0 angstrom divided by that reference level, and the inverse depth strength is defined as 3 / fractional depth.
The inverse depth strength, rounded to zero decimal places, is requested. -54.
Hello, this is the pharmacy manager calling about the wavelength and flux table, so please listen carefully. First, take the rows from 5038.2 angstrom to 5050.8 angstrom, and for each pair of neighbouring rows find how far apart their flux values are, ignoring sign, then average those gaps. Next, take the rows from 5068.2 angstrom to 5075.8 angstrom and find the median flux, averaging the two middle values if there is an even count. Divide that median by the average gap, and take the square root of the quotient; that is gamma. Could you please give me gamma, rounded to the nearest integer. 4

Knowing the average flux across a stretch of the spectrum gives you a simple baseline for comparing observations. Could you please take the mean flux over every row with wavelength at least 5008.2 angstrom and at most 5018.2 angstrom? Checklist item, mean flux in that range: 107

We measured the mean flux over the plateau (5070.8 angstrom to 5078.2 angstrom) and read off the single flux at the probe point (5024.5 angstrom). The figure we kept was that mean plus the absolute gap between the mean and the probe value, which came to 114.3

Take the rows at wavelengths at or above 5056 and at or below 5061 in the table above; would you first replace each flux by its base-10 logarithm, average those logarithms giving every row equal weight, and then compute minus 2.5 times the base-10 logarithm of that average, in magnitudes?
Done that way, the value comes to -0.785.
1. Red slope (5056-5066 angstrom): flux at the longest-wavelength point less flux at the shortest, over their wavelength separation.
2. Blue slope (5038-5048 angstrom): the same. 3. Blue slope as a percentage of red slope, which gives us 488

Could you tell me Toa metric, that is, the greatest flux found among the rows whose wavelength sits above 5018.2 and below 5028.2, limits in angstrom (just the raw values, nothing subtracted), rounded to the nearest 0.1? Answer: 110.9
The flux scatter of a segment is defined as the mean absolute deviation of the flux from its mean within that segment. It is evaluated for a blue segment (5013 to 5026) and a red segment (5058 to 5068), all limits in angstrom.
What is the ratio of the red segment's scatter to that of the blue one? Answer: 1.4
